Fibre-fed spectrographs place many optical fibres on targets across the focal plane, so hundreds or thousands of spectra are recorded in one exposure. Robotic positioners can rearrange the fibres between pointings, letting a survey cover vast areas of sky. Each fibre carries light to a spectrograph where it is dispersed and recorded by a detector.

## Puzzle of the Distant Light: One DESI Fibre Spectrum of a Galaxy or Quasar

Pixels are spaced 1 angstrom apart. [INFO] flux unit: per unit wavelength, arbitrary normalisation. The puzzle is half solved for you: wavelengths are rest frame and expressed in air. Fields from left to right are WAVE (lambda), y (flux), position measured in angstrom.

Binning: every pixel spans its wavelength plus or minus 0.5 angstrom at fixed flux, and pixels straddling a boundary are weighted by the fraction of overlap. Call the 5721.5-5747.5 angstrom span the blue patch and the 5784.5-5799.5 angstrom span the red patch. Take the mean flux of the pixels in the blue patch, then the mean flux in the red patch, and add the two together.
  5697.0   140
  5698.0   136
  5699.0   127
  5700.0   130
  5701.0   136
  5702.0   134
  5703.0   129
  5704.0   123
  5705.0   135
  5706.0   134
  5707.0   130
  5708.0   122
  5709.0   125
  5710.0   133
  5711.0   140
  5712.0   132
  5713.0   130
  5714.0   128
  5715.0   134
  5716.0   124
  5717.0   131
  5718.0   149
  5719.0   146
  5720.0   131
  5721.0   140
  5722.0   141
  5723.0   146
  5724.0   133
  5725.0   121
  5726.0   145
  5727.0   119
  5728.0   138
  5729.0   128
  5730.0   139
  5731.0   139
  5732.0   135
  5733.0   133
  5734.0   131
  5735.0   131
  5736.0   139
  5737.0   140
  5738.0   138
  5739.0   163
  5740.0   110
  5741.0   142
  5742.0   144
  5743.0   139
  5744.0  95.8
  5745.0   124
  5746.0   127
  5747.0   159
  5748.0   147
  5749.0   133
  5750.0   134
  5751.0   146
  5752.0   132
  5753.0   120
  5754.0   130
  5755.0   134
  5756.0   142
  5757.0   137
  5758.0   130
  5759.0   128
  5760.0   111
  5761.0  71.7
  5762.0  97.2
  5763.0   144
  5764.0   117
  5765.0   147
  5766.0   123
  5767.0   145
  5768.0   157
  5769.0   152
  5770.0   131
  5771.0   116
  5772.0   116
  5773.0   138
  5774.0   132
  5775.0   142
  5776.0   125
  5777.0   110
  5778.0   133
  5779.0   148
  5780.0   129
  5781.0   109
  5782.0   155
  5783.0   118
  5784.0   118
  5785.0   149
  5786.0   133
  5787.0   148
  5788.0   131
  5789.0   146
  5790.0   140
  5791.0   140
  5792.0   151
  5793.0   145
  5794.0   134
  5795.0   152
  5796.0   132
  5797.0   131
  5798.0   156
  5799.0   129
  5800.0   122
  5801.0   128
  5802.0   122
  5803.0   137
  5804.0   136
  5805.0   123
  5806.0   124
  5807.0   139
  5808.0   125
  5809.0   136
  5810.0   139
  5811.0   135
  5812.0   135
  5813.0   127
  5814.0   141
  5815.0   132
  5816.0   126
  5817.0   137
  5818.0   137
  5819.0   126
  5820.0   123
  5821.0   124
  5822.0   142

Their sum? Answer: 276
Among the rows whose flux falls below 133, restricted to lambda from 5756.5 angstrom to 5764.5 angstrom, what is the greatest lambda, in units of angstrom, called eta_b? 5764.0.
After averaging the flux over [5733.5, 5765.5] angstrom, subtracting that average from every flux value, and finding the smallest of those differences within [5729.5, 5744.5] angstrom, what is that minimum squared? 1221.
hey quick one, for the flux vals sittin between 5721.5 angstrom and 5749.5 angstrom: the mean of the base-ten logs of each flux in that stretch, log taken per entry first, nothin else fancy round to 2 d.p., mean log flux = 2.13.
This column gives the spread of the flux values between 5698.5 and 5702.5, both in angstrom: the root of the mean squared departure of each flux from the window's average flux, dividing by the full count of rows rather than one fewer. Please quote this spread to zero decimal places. 3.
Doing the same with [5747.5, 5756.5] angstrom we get 8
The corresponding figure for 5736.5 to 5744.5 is 20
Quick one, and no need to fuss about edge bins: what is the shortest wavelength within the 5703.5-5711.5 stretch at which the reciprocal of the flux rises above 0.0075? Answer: 5704.0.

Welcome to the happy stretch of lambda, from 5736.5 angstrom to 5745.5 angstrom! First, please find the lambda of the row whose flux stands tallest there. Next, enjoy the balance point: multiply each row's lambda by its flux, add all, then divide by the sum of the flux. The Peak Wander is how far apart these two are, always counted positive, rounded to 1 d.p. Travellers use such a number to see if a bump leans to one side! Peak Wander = 1.8 angstrom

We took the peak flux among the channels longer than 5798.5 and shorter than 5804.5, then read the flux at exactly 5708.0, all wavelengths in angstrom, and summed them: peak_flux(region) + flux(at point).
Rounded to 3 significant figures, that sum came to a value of 259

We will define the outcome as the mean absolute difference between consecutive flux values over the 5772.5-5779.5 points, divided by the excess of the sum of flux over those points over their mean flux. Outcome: 0.0180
